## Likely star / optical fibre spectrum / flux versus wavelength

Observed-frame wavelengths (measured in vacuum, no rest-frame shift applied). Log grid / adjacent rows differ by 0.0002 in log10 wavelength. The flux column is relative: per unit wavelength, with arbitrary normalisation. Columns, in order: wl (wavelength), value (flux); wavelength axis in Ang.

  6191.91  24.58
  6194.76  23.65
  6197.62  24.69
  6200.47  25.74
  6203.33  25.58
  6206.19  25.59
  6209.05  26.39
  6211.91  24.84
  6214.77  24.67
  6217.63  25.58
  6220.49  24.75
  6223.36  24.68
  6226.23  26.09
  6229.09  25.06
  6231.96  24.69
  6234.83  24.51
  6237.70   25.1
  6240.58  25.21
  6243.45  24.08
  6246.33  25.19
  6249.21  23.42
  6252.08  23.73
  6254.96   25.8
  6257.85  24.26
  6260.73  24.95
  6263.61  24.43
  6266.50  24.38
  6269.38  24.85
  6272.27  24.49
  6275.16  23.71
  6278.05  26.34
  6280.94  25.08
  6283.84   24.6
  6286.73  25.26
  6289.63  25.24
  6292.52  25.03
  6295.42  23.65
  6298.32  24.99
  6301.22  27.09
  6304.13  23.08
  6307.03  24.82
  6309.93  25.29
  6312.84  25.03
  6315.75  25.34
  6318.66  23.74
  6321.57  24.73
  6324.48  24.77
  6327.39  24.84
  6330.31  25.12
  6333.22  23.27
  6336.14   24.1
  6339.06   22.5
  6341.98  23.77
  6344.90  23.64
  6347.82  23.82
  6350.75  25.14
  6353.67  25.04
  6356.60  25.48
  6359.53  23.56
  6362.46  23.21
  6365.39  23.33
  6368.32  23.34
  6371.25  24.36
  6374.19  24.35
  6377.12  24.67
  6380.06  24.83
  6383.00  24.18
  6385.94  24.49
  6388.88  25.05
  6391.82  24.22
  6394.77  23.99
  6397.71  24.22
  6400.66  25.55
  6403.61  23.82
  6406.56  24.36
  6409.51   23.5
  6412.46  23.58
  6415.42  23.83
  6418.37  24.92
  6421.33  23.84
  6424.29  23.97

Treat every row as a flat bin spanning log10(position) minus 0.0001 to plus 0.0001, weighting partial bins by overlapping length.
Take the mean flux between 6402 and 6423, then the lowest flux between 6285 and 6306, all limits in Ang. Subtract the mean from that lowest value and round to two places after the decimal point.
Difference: -0.90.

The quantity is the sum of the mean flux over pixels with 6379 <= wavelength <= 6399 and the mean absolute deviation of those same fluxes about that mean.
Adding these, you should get 24.7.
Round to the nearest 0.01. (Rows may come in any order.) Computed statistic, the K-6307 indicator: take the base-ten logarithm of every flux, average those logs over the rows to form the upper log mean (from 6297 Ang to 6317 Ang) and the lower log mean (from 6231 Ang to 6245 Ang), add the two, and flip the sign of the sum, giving -2.79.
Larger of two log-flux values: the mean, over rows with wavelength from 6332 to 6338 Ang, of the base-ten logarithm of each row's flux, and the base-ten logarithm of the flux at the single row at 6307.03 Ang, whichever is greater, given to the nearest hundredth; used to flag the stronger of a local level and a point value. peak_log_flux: 1.39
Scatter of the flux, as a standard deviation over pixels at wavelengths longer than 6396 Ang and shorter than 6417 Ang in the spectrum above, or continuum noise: 0.7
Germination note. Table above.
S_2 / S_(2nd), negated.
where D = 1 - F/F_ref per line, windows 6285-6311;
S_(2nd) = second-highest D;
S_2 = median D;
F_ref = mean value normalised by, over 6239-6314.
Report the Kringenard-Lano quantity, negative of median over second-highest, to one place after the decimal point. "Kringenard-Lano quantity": 0.2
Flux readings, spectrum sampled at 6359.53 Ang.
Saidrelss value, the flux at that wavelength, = 23.56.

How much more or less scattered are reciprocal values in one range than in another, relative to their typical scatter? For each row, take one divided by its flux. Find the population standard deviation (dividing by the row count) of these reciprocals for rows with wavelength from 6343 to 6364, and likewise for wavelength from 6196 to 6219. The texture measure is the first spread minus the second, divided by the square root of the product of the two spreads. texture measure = 0.50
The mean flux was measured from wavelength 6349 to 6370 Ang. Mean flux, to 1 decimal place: 24.2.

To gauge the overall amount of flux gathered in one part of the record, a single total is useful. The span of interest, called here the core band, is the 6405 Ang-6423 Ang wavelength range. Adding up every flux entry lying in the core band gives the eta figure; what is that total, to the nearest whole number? 144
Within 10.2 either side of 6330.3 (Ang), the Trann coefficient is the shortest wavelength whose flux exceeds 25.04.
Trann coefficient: 6330.31 Ang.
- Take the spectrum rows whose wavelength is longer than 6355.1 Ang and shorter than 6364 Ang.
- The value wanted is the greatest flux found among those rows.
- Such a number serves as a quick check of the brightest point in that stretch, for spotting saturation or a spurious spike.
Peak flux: 25.48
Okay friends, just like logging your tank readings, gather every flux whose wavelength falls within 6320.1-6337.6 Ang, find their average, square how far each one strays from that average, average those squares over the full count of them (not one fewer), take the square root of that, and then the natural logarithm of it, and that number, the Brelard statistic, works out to -0.48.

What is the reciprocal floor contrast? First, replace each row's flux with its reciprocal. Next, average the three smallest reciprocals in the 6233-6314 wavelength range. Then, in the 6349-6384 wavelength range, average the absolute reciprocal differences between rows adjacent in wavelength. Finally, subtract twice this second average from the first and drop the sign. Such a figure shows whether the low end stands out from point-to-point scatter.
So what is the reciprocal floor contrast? 0.0363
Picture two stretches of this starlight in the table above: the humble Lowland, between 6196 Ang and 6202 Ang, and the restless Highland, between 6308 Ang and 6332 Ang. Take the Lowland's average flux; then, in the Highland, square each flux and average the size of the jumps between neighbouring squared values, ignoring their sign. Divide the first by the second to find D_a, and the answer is 1.0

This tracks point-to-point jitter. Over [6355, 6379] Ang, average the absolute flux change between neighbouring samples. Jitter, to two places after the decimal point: 0.54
